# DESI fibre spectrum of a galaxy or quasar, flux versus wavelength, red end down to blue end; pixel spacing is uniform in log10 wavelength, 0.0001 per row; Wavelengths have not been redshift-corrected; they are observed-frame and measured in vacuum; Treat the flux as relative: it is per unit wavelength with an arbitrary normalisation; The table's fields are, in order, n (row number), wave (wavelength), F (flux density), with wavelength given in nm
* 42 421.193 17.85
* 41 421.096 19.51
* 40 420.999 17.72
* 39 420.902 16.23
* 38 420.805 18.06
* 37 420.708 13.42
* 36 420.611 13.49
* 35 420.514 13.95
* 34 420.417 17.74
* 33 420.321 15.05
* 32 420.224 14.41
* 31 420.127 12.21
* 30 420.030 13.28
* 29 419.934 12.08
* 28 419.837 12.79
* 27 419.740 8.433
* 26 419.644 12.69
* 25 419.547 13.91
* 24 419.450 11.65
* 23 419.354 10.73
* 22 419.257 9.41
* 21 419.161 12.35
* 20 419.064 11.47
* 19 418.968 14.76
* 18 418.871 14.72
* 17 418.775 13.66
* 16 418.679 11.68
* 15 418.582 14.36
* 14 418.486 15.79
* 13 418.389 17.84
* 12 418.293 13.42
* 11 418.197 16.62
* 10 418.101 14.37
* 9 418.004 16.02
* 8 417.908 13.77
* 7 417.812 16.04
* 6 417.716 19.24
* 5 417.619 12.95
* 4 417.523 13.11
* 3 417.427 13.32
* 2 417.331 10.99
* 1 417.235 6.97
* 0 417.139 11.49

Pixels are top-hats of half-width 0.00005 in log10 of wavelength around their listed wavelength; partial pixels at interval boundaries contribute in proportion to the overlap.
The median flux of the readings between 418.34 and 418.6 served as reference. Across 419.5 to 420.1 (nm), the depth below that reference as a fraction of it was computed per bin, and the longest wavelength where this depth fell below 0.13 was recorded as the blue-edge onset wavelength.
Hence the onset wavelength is 419.547 nm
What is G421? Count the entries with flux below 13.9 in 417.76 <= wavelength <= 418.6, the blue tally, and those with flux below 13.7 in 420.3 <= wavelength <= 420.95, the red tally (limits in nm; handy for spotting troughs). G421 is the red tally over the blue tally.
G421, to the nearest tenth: 1.0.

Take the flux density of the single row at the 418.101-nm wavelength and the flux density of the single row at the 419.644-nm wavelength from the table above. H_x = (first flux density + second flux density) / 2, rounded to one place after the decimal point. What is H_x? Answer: 13.5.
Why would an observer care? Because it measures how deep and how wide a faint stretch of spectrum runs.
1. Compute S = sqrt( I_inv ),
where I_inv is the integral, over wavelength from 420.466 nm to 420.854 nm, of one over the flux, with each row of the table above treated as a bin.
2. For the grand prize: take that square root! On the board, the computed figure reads 0.163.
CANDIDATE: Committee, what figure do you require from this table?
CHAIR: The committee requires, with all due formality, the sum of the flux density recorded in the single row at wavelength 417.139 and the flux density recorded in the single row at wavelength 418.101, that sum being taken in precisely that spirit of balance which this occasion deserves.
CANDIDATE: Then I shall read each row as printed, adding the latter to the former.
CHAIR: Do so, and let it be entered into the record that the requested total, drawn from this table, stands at 25.9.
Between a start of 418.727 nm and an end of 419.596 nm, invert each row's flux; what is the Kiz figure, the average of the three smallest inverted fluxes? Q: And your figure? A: 0.069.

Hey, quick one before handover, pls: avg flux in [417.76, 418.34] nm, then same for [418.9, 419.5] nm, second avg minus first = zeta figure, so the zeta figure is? -3.3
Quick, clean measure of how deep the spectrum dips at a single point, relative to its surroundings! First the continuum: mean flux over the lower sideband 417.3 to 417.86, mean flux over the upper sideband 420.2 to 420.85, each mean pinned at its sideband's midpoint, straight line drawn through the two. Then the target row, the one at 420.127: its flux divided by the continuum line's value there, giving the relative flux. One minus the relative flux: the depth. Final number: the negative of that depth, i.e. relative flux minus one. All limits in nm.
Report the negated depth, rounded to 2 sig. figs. -0.19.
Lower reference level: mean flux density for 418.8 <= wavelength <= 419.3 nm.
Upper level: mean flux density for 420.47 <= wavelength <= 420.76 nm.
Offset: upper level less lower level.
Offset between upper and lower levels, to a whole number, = 1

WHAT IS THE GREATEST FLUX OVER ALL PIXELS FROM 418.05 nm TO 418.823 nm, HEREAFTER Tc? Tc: 17.84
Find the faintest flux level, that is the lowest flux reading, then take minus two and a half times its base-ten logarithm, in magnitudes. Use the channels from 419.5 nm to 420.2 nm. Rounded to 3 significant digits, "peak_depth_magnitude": -2.31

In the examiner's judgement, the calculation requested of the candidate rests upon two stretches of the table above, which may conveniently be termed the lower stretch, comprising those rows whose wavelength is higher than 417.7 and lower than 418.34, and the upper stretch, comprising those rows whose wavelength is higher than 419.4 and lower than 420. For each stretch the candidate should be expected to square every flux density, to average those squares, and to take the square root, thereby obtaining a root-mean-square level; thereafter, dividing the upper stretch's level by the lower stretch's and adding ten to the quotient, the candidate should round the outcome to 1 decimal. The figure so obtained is 10.8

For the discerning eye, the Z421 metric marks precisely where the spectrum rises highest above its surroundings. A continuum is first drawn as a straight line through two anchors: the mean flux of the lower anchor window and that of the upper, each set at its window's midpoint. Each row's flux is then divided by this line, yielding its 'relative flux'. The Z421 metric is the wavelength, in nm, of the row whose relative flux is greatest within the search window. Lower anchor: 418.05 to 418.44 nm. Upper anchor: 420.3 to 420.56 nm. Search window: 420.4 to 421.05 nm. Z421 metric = 420.805 nm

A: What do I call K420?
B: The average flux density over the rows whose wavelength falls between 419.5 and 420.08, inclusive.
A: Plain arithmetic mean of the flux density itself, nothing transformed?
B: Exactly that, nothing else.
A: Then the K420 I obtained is 12.2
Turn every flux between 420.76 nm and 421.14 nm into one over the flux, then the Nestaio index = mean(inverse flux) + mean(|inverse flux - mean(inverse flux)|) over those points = 0.059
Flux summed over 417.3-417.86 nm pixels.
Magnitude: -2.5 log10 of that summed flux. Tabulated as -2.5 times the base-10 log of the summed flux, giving -4.83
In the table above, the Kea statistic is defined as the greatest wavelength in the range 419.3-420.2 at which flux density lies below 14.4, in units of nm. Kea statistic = 420.127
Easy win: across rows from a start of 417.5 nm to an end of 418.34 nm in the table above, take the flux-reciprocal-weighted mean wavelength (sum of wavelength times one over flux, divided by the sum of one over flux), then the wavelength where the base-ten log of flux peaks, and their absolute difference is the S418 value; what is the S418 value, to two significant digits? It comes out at 0.19 nm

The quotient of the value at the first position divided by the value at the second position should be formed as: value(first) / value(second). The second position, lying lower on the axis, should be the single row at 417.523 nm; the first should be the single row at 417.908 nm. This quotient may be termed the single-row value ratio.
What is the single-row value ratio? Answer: 1.05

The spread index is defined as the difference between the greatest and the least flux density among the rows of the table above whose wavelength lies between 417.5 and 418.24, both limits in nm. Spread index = 6.3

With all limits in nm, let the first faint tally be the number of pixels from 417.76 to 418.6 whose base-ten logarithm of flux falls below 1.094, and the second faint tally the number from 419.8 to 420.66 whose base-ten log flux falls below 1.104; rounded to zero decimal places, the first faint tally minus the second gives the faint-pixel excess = -2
